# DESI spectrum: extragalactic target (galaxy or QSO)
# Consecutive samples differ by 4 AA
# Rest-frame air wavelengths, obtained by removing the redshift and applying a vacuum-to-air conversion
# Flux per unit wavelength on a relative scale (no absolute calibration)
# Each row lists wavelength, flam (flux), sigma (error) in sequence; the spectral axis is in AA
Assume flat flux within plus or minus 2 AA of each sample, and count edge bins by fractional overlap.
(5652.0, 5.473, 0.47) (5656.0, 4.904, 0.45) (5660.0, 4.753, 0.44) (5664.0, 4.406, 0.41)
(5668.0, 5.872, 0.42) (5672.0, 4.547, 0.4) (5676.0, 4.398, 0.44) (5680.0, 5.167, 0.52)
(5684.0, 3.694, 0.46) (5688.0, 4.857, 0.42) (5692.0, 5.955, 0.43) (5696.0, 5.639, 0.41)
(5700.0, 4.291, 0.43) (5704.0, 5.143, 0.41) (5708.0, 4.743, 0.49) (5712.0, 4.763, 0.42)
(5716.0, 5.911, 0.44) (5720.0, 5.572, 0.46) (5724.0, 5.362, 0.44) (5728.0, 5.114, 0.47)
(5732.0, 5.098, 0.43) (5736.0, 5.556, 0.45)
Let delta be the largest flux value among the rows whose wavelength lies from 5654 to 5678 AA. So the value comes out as 5.872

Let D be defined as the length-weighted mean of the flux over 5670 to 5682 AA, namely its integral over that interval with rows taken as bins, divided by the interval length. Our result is 4.70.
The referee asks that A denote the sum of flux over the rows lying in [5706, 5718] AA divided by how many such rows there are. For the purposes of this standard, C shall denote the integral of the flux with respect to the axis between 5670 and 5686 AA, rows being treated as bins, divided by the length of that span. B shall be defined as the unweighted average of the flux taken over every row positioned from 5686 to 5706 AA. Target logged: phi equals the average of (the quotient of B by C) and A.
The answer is 3.15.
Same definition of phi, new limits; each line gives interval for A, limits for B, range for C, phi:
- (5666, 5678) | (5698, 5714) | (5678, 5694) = 2.95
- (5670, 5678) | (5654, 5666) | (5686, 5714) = 2.70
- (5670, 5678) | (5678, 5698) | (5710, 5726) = 2.70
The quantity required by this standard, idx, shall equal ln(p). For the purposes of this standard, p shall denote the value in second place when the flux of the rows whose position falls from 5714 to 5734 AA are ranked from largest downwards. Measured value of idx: 1.72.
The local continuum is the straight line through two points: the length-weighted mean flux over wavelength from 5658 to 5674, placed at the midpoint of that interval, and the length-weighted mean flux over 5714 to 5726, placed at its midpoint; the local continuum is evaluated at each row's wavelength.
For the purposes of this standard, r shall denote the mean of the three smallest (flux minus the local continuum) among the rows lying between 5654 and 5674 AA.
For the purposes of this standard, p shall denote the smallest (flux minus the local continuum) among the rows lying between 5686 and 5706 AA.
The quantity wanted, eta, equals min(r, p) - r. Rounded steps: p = -1.1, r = -0.32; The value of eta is -0.74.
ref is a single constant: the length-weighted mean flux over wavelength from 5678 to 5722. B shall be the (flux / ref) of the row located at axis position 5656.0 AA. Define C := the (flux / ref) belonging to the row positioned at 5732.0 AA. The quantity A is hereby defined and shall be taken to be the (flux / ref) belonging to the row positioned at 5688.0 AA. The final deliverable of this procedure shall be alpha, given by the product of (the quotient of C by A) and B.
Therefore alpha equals 1.0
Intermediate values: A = 0.96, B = 0.97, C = 1.01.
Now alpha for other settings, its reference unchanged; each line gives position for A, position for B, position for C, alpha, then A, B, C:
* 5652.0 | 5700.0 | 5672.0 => 0.7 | 1.08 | 0.85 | 0.90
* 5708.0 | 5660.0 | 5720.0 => 1.1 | 0.94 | 0.94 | 1.10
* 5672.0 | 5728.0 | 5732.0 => 1.1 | 0.90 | 1.01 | 1.01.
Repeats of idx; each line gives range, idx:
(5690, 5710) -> 1.73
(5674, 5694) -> 1.64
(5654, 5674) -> 1.59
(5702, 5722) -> 1.72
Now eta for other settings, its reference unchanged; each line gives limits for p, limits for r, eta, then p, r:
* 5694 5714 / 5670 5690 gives -0.22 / -1.1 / -0.83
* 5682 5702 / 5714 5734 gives -0.91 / -1.4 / -0.53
